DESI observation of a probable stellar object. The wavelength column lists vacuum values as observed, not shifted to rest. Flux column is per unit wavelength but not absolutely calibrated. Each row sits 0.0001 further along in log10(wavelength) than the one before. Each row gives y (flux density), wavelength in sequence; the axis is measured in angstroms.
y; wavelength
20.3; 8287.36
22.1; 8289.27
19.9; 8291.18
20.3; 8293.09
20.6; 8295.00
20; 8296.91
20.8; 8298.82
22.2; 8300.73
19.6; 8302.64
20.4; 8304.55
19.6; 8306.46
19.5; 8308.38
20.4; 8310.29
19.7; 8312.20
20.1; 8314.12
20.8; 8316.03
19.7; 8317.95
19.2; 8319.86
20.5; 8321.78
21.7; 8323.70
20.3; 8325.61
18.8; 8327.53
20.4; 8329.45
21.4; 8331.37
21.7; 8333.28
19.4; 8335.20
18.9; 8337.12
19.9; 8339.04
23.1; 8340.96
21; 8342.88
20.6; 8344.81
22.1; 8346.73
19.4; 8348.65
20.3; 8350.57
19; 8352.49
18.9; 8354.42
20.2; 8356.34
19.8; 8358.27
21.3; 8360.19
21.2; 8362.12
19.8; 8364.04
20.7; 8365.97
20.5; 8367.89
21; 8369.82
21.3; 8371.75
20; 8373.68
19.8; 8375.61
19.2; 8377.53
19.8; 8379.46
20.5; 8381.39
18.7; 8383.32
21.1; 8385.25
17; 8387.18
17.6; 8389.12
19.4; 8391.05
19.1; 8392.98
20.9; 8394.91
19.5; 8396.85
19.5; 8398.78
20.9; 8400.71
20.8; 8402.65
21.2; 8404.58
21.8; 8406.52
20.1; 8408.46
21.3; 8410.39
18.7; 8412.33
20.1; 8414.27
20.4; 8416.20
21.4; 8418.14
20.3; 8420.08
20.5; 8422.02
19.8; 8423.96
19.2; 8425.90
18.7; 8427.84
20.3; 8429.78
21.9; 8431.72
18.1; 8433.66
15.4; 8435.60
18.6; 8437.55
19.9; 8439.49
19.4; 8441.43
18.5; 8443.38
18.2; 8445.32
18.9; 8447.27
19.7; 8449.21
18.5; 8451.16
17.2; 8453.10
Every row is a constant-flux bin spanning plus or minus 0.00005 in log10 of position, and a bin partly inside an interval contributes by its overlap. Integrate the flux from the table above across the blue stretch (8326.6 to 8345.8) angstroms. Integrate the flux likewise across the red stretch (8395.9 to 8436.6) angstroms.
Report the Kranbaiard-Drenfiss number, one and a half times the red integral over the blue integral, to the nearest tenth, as 3.1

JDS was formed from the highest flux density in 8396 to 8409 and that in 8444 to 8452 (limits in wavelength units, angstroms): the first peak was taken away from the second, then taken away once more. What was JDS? -23.9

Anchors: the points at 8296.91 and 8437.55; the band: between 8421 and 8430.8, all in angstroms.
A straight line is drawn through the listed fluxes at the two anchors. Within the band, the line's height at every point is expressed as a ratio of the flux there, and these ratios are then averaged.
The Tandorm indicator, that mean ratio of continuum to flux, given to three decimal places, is 0.951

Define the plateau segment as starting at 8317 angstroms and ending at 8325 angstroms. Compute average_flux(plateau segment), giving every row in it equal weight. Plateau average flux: 20.3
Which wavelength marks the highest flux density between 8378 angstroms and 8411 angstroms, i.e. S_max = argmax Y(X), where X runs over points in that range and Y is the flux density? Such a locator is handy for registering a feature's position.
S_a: 8406.52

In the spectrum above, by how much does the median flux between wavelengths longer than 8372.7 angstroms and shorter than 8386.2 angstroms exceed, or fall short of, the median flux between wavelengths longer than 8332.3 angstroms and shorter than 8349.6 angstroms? -0.8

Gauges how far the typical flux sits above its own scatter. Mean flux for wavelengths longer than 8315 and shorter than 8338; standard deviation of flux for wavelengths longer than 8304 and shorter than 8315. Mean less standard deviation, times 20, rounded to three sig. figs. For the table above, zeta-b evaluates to 397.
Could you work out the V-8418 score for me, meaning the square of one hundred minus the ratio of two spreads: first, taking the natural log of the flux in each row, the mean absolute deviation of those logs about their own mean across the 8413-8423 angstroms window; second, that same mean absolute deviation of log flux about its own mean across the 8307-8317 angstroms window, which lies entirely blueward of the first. 9835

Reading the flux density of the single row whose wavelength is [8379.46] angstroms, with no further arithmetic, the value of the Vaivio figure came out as 19.8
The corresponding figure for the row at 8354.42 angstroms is 18.9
